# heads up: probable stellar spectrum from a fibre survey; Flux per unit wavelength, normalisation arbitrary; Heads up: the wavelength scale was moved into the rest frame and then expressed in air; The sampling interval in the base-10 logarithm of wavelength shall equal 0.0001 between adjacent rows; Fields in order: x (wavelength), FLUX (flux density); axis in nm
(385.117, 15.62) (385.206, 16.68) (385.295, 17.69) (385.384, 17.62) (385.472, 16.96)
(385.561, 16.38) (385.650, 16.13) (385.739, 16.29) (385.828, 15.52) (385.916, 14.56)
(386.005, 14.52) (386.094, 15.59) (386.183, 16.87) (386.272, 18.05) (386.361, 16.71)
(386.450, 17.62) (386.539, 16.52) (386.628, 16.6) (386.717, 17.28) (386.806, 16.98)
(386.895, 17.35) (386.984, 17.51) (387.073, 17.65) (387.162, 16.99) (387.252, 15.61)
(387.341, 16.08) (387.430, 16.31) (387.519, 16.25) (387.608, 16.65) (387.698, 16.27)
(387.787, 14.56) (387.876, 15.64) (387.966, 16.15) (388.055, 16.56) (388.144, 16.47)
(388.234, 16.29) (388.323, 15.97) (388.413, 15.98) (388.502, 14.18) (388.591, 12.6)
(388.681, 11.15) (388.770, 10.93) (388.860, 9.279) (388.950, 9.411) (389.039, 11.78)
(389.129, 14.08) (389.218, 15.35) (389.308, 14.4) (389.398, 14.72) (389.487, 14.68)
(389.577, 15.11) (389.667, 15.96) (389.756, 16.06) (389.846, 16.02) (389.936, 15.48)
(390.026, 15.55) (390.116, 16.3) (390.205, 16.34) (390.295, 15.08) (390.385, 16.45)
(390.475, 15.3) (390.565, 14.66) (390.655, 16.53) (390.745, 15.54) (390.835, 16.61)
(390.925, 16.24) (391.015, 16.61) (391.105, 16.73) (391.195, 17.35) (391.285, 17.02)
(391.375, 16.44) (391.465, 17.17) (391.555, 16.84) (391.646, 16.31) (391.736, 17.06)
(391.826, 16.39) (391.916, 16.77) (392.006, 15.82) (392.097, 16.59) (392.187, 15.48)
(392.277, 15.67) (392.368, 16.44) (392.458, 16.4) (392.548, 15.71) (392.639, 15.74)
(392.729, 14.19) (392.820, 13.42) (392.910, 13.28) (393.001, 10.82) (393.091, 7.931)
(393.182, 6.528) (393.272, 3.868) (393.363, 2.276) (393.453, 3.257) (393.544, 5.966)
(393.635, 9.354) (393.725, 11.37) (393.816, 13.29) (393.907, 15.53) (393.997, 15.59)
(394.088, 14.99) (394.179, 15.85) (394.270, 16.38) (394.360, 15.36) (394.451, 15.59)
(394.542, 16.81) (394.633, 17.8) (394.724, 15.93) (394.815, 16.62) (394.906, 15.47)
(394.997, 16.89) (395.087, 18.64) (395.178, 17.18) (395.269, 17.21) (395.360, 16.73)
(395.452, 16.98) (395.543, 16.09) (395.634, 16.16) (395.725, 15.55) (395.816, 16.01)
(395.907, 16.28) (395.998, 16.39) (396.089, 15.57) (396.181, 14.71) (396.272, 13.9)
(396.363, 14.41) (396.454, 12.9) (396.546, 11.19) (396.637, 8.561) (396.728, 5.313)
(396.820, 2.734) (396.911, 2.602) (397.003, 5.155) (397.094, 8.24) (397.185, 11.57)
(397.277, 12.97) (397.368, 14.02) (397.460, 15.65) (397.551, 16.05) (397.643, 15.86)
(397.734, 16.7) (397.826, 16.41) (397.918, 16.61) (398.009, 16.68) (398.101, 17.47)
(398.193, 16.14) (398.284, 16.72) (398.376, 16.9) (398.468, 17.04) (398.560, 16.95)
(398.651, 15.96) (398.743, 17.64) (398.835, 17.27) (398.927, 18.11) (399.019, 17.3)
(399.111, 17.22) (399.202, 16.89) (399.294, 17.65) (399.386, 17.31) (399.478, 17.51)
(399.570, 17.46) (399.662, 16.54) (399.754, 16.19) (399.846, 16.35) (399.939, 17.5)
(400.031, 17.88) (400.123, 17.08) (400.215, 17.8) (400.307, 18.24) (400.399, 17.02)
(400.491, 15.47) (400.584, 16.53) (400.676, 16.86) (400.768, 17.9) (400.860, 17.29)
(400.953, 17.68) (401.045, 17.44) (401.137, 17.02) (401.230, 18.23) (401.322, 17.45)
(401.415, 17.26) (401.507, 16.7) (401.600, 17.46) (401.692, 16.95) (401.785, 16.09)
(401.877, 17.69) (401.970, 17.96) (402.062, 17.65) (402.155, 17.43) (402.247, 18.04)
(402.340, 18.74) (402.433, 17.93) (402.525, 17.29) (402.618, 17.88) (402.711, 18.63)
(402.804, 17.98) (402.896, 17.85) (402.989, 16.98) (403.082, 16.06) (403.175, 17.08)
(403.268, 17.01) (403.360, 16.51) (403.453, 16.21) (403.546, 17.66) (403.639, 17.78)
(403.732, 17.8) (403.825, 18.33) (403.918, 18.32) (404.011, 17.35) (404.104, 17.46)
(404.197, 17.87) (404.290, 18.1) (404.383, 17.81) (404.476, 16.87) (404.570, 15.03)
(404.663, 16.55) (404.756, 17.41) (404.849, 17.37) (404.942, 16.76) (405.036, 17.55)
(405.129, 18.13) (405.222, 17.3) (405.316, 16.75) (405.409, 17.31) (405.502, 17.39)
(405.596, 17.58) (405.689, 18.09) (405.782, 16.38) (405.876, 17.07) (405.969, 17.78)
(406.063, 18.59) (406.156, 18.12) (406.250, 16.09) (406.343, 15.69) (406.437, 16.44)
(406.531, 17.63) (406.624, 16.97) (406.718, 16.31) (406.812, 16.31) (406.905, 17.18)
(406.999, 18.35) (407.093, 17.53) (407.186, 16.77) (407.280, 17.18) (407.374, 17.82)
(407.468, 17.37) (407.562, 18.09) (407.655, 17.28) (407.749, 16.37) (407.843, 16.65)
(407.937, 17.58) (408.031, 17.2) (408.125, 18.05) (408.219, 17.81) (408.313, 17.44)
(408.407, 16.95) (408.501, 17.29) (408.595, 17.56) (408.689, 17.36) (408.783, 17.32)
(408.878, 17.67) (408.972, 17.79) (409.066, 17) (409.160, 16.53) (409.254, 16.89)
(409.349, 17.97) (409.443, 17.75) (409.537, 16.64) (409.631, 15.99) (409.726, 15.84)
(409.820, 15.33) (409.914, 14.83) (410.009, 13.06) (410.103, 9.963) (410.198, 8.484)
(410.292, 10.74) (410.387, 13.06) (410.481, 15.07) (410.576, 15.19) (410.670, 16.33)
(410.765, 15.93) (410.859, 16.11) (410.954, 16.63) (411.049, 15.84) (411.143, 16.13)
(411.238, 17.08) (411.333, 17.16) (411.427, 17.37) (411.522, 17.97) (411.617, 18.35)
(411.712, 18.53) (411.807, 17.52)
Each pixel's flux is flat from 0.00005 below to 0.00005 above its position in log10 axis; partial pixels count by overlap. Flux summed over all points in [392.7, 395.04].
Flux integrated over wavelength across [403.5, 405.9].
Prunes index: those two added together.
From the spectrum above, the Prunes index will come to 366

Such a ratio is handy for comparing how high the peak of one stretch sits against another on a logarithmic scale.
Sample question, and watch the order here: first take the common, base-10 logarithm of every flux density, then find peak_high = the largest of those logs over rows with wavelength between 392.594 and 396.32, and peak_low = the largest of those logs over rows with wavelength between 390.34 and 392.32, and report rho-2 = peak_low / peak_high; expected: 0.98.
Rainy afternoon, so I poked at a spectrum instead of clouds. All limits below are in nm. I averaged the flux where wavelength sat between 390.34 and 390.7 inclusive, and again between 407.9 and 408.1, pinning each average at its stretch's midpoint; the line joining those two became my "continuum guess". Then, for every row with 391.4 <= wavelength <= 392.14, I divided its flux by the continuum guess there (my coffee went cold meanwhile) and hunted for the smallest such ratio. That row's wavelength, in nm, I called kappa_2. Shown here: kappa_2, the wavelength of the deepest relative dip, 392.006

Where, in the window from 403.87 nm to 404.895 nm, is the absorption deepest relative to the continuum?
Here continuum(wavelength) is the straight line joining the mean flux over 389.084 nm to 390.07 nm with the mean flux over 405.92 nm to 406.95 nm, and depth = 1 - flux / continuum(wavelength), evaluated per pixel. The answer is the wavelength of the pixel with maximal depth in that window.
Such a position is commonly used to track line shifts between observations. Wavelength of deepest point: 404.570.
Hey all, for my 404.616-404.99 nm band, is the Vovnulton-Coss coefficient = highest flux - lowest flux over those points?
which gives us 0.86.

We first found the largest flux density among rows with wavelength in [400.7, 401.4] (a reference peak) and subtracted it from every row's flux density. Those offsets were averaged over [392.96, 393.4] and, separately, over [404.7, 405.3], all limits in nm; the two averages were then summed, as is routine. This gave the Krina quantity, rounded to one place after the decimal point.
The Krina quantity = -12.8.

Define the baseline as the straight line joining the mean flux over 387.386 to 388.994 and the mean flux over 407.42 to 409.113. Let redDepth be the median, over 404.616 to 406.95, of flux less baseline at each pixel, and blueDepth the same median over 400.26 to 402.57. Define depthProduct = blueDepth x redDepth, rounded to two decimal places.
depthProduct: 0.36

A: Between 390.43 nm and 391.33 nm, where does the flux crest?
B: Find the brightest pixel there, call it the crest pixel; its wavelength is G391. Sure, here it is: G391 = 391.195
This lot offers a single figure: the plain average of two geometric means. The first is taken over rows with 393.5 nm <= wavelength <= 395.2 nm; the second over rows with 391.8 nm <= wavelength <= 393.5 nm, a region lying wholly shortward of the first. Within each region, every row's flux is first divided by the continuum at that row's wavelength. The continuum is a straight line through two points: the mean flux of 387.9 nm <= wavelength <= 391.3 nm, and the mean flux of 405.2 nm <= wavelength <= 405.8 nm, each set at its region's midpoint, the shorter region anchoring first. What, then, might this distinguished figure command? 0.82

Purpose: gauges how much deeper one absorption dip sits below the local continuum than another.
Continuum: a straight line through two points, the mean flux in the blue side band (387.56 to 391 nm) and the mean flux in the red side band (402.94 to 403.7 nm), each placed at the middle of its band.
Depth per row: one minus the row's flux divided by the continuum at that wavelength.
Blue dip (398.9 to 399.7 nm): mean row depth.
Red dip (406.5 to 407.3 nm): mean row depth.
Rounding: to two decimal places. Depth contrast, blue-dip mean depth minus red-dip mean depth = -0.08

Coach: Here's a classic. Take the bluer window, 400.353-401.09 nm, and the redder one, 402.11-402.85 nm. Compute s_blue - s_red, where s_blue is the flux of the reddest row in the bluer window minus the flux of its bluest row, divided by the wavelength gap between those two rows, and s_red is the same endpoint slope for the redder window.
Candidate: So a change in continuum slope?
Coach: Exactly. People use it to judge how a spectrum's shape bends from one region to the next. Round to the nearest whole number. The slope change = 0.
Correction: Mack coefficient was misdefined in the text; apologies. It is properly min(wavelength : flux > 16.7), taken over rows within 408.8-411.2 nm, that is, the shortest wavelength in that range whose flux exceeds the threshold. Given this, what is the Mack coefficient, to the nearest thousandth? 408.878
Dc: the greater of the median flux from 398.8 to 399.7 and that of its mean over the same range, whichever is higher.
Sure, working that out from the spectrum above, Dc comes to 17.3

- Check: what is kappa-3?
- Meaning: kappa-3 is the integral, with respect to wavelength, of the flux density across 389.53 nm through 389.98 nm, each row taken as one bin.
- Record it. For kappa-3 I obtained 7.1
